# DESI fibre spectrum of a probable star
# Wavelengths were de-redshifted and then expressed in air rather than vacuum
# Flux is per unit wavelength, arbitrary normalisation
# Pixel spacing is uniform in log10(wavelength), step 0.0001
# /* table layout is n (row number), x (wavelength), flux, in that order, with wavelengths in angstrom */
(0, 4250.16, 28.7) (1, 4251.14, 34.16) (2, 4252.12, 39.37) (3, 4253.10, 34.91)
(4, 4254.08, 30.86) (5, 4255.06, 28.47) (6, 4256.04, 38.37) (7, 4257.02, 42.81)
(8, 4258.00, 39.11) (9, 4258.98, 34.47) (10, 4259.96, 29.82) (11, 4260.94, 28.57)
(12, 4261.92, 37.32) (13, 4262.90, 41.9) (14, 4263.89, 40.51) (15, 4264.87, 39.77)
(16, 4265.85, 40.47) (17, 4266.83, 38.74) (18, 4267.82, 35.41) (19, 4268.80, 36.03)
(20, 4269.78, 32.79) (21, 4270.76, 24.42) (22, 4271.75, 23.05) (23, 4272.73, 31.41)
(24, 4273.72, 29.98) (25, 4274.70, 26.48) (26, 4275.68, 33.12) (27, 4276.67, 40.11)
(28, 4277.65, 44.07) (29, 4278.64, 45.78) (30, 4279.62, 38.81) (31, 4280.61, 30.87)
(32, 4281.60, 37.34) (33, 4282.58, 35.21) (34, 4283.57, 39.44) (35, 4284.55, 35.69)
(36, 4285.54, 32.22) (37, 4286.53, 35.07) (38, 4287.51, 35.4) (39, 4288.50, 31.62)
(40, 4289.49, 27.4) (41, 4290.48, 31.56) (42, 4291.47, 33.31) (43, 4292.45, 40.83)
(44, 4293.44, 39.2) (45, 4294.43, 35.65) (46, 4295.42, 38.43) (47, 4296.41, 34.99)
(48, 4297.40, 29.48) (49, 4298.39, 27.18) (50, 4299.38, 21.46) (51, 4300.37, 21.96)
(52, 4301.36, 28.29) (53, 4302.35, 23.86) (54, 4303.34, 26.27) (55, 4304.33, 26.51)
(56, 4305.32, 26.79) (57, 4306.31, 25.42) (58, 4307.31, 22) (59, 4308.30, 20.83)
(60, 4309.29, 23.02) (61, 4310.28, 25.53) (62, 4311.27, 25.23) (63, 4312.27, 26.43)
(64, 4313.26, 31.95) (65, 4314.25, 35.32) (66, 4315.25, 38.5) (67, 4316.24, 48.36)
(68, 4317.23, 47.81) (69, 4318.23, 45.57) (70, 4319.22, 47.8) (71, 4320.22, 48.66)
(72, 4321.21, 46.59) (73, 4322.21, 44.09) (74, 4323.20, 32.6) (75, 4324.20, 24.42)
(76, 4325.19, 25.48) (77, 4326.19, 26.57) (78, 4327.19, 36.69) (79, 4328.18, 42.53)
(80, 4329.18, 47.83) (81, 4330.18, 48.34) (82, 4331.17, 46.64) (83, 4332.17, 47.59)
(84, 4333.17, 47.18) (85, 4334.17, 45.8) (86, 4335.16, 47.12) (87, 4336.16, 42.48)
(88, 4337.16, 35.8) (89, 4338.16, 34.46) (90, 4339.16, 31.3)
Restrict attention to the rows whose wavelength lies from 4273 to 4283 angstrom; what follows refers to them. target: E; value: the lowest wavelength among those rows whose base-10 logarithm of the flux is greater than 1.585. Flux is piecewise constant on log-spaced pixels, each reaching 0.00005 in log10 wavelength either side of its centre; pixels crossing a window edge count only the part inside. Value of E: 4276.67 angstrom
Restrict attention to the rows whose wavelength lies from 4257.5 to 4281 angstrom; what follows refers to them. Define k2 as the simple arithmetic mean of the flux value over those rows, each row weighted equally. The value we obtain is 35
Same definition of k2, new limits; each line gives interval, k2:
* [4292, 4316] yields 29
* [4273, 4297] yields 36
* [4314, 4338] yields 42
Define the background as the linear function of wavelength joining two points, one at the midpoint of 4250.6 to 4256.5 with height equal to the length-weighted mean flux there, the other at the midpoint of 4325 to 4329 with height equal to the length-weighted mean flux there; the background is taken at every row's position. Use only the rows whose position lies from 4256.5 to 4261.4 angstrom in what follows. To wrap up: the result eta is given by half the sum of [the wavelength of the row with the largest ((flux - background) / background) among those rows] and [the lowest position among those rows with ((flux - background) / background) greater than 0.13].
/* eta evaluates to 4257.0 angstrom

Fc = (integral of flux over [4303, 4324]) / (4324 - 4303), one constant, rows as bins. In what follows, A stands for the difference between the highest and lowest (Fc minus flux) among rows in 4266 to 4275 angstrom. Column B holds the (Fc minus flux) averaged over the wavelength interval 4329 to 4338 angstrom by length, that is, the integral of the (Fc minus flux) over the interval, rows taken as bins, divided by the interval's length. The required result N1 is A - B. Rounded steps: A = 15.7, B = -11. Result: 27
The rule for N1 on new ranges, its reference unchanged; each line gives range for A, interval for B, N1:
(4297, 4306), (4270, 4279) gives 7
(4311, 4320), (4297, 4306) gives 15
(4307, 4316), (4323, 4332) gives 21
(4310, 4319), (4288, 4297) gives 24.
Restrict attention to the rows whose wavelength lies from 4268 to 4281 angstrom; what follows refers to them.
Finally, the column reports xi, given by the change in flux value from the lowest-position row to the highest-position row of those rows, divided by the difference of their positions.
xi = -0.44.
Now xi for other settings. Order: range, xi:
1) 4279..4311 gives -0.43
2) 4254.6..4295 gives 0.18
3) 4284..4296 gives 0.25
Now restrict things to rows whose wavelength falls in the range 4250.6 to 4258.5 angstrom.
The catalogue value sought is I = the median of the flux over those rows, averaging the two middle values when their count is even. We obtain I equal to 37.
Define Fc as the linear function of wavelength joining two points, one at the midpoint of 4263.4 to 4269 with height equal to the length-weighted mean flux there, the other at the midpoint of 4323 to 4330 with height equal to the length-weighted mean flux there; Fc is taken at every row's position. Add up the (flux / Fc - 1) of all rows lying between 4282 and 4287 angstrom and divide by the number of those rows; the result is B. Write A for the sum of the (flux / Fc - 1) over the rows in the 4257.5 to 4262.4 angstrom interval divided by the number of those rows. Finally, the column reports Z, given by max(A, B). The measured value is -0.05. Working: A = -0.13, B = -0.05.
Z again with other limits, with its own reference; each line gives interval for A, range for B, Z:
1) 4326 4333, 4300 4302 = 0.24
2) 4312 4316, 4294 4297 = -0.01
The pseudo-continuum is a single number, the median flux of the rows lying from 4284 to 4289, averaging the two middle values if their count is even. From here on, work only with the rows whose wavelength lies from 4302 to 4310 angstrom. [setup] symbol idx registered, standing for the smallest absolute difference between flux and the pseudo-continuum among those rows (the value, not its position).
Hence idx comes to 8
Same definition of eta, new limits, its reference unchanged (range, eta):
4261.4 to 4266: 4262.9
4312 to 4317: 4316.2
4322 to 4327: 4322.2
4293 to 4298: 4293.4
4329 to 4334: 4329.7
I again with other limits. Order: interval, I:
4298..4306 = 26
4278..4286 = 37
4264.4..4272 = 36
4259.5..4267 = 39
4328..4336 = 47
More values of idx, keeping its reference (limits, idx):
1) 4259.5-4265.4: 2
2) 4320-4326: 2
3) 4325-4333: 2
